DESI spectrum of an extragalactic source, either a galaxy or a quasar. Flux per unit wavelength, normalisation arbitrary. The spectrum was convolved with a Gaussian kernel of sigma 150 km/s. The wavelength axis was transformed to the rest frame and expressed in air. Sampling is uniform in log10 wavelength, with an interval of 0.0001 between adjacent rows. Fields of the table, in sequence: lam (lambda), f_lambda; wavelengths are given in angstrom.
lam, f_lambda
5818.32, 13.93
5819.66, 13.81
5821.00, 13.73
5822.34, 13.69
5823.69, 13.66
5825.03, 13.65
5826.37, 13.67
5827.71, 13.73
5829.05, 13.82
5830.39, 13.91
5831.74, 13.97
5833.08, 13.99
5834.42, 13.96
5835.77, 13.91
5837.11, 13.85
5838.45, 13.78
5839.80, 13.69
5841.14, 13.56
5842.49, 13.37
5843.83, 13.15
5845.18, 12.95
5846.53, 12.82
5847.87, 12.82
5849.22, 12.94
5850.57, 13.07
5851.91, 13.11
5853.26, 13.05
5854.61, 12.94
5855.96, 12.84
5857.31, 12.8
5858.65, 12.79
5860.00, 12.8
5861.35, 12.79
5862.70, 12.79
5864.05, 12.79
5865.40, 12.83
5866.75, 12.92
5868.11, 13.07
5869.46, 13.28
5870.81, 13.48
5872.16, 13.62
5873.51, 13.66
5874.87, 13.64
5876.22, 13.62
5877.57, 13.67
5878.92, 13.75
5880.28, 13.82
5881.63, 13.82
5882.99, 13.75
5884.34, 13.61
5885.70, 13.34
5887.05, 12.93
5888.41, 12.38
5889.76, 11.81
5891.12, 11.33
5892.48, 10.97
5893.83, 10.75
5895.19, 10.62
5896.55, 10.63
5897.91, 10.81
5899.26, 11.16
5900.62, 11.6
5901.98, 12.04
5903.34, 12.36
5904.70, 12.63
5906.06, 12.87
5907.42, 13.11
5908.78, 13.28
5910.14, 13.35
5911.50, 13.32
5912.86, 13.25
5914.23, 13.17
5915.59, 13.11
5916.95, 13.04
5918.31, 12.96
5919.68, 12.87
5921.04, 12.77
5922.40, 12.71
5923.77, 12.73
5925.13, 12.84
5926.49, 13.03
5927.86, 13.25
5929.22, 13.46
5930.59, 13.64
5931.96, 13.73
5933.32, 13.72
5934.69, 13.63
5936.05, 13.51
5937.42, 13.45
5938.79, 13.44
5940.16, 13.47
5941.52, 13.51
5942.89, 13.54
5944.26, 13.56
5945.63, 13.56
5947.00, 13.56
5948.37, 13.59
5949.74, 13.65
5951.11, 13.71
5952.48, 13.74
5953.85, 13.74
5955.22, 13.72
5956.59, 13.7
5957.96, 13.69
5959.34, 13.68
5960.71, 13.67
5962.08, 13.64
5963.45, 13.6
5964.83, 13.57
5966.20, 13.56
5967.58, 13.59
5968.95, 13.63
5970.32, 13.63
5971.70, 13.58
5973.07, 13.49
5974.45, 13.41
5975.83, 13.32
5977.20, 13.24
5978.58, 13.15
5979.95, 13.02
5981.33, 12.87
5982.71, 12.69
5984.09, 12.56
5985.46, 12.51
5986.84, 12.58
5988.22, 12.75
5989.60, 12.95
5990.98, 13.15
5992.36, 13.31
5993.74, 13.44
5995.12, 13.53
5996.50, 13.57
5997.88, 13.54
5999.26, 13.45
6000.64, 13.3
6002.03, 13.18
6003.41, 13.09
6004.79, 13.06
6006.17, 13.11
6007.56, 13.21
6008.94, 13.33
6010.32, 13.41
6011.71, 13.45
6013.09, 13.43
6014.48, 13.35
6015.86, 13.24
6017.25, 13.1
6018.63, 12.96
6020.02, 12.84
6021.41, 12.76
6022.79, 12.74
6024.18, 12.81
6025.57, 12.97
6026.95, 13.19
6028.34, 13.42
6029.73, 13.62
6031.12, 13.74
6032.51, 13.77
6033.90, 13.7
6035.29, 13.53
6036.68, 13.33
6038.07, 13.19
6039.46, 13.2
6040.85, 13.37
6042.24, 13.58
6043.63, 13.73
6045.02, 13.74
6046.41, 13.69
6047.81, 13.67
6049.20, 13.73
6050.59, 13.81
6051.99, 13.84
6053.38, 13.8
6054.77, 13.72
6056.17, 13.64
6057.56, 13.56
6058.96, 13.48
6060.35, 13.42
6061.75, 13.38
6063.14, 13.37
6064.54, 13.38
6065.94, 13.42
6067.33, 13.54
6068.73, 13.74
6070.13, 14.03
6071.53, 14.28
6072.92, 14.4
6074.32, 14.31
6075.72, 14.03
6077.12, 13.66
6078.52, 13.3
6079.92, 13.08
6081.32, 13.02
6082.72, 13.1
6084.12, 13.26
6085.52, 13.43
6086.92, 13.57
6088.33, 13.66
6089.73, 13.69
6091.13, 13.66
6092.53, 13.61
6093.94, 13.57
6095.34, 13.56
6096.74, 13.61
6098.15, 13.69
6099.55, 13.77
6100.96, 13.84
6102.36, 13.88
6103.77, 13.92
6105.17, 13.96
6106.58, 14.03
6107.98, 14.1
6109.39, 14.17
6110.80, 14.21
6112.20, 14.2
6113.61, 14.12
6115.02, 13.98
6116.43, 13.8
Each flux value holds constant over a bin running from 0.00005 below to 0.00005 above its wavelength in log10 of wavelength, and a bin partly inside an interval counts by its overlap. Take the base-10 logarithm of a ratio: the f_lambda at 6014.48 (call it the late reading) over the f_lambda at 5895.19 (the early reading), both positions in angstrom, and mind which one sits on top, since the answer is 0.10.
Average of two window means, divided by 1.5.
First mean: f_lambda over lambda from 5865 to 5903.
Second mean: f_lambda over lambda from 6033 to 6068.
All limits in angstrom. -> 8.7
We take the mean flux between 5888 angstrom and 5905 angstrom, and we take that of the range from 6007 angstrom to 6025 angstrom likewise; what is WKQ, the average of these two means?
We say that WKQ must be 12.3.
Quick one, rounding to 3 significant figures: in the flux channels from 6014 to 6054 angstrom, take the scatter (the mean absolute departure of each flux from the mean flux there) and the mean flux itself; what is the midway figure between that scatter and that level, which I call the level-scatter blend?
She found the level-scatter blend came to 6.85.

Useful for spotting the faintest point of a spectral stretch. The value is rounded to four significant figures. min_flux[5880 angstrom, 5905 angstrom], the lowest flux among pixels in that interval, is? 10.62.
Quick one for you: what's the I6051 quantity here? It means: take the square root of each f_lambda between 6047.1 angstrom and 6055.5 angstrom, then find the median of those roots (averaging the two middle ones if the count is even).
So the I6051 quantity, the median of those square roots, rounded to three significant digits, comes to 3.71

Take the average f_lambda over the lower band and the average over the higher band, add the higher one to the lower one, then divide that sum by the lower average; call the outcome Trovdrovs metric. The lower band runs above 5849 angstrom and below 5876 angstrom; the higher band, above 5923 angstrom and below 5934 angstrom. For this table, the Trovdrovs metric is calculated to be 2.02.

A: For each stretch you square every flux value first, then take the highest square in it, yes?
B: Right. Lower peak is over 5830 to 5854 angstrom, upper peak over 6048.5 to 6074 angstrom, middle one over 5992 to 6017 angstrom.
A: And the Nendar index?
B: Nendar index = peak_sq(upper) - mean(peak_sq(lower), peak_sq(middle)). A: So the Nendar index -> 17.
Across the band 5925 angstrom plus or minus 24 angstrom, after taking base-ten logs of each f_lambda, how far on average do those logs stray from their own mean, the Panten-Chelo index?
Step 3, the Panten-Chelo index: 0.011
